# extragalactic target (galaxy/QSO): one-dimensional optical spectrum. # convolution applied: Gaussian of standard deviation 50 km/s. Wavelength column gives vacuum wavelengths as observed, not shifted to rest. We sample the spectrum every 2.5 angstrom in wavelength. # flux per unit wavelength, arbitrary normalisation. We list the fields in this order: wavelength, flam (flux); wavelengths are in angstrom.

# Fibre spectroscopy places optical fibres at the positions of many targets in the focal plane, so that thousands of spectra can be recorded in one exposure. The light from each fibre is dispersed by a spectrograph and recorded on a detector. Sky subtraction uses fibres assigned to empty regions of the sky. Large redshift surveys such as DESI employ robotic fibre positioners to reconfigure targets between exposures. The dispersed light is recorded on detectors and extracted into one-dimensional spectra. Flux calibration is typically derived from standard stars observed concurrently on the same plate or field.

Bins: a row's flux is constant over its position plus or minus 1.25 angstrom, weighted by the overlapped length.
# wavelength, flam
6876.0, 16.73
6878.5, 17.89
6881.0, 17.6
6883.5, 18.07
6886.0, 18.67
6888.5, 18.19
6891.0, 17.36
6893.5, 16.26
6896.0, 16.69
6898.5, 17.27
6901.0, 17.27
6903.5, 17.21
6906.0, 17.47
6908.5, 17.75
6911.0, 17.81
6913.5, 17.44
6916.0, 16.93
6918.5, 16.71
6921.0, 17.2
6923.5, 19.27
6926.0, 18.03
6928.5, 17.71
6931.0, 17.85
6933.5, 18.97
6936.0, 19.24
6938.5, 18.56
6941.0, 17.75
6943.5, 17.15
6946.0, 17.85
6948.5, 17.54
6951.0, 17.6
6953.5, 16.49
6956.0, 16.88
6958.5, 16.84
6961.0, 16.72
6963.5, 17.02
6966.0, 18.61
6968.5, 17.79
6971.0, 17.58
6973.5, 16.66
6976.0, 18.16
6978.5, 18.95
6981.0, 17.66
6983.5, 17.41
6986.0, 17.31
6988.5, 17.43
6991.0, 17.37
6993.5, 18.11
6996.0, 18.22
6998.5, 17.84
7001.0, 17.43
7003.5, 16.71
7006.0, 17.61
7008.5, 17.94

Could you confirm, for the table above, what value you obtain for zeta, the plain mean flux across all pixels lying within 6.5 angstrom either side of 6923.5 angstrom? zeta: 17.8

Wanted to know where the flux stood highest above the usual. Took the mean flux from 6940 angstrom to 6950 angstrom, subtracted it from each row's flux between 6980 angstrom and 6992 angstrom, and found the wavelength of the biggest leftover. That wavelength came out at 6981.0 angstrom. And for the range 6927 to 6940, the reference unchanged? 6936.0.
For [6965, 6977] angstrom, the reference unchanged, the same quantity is 6966.0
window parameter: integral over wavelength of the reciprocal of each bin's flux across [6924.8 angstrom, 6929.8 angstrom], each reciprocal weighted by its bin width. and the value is 0.280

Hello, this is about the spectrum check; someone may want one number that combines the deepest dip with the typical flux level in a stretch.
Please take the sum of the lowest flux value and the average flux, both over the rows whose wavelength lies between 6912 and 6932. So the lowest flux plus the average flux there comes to 34.4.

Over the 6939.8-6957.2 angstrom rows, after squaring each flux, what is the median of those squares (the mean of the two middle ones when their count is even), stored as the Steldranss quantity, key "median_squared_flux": 308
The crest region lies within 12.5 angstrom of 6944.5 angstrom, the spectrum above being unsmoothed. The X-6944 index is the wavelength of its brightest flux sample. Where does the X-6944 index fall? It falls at 6936.0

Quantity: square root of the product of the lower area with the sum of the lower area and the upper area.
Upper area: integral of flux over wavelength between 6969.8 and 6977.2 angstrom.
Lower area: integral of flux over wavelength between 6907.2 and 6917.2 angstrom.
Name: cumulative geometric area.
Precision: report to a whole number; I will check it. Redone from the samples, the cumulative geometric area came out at 231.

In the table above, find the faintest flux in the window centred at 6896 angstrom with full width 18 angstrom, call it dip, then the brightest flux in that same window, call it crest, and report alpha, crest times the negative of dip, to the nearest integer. -296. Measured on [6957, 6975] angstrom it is -310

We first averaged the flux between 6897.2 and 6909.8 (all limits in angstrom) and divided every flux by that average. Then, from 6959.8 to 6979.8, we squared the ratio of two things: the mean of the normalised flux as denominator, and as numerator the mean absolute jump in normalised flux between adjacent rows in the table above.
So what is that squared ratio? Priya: 0.0025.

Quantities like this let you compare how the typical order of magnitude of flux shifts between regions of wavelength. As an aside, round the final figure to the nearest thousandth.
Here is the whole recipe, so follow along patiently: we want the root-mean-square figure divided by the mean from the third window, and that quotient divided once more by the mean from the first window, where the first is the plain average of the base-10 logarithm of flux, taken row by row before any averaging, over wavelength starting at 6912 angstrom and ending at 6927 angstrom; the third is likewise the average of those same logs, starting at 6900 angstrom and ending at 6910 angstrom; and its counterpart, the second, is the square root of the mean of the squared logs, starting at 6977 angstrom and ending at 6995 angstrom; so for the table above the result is 0.808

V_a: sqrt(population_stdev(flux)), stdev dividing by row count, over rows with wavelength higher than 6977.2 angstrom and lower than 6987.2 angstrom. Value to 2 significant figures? 0.81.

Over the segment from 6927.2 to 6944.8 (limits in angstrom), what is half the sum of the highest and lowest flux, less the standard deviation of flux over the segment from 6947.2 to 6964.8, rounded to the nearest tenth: 17.8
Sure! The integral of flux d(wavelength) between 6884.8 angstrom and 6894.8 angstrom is 176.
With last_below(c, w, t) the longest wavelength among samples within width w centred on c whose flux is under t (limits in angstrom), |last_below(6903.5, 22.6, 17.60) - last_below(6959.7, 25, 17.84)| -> 57.5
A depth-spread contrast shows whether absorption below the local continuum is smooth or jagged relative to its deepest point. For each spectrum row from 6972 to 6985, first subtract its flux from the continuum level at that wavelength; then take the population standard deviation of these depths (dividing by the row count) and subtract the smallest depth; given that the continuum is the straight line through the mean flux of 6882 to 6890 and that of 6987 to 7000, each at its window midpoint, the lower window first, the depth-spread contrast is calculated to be 1.9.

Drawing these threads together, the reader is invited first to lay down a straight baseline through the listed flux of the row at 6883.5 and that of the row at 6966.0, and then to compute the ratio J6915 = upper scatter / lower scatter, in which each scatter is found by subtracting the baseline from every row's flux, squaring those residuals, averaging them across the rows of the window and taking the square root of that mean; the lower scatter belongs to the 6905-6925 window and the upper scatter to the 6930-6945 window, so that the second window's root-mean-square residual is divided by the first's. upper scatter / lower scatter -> 0.76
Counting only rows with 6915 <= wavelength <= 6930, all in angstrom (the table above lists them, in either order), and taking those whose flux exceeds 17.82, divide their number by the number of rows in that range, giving 0.3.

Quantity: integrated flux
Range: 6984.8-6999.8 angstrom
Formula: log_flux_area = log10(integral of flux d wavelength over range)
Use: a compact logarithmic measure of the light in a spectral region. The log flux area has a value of 2.42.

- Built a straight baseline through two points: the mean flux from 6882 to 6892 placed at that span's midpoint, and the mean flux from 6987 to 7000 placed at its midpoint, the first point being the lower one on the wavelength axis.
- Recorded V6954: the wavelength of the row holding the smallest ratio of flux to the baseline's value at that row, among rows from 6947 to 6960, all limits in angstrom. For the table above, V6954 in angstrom 6953.5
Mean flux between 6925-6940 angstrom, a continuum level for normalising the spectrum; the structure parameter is 18.4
